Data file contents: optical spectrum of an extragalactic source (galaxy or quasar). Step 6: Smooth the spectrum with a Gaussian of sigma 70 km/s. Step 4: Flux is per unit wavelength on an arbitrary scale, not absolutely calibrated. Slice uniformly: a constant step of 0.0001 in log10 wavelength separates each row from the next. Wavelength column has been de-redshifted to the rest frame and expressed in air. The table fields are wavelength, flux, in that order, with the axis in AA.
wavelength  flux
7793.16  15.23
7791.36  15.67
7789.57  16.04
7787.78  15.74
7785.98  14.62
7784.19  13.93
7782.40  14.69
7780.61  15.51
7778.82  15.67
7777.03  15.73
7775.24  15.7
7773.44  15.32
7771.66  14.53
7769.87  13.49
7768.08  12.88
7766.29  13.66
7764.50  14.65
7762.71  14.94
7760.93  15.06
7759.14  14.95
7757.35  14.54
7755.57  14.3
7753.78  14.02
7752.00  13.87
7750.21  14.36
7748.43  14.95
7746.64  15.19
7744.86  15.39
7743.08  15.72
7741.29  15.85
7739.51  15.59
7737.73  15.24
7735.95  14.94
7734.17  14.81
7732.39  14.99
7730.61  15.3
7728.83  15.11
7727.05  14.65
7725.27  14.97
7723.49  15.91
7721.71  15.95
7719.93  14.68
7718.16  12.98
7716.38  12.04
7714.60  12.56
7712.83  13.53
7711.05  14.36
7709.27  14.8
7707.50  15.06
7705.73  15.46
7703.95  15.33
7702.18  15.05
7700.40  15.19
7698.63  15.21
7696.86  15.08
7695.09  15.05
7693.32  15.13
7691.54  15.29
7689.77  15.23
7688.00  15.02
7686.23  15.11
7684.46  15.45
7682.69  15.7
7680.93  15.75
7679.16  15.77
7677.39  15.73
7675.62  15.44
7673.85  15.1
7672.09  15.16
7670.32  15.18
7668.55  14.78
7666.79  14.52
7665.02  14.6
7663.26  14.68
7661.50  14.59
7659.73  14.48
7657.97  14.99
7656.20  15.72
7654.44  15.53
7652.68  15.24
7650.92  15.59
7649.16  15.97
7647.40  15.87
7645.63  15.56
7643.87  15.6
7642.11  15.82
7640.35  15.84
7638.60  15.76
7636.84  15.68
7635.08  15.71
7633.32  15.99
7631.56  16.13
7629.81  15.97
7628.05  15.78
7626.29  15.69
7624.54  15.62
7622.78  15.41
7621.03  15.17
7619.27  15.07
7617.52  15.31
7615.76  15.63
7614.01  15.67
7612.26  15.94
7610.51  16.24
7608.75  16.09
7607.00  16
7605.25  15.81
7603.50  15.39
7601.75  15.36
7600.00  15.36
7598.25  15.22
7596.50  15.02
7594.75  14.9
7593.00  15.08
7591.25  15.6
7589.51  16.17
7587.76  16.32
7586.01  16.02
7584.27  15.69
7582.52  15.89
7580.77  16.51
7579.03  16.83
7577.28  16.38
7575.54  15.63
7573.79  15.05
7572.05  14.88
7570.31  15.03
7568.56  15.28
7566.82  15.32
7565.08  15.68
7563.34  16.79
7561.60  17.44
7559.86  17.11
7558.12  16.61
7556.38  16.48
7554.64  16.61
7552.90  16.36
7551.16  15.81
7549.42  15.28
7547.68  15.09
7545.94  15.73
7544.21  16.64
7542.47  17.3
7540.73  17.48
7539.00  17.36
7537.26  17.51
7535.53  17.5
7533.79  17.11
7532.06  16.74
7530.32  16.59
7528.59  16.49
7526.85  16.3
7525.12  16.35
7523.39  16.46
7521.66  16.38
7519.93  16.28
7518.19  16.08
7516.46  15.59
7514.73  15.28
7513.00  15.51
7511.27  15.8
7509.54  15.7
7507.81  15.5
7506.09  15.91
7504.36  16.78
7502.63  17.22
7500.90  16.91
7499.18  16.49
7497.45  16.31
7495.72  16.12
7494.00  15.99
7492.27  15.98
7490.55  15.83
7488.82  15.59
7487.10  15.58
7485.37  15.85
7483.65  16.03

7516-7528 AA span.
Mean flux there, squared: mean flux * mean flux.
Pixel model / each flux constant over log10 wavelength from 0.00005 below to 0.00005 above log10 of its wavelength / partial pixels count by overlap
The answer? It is 263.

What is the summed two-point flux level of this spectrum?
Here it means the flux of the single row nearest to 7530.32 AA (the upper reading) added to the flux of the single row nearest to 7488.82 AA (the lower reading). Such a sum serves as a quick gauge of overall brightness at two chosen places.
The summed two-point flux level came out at 32.2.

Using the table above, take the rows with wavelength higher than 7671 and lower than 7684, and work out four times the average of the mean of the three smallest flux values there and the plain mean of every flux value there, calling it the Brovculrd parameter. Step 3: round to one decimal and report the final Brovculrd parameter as 61.5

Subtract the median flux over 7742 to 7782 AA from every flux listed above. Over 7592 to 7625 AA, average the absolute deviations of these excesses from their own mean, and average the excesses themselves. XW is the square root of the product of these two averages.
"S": 0.42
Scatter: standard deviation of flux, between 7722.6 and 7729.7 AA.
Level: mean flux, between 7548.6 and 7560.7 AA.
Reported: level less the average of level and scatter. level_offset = 7.9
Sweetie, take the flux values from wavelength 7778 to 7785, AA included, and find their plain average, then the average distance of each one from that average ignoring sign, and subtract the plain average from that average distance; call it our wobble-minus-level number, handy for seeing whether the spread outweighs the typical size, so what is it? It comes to -14.3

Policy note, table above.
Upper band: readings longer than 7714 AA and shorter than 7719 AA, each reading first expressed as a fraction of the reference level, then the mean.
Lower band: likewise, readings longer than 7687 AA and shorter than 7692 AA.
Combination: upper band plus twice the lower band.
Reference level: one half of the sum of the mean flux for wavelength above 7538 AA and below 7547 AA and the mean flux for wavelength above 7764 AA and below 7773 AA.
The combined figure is 2.79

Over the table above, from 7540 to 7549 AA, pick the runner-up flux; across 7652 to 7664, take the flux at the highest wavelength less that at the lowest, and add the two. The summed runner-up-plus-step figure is 16.7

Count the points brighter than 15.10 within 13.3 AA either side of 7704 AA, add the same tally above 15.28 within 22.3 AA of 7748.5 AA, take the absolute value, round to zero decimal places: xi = 11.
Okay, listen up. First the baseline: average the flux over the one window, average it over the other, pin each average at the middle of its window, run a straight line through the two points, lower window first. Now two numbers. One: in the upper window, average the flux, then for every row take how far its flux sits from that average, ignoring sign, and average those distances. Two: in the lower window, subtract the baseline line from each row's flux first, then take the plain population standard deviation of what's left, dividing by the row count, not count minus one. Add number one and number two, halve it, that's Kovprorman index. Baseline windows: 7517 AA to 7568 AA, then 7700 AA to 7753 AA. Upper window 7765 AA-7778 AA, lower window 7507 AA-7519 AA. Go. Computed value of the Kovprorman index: 0.6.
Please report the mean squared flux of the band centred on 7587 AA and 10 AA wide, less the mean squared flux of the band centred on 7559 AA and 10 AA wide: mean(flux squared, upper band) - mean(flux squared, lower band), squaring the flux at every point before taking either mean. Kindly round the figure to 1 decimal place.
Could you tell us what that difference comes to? -29.3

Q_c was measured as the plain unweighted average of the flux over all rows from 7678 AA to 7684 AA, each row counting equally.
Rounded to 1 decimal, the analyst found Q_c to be 15.7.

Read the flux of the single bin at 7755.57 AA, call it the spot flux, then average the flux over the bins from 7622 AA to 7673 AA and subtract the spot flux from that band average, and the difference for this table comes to 1.1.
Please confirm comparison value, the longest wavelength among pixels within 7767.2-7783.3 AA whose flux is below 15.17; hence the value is 7782.40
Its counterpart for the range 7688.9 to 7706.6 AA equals 7702.18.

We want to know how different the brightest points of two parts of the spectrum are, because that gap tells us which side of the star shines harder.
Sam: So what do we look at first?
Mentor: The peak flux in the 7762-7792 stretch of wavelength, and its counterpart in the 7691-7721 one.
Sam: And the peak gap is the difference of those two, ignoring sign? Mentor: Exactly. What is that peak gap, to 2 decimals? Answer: 0.58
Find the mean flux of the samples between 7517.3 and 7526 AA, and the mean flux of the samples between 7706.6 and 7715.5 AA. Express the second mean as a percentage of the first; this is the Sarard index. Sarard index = 86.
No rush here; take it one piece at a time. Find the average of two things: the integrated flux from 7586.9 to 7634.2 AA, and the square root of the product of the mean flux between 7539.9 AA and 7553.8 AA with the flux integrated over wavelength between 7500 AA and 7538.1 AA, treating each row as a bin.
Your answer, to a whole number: 420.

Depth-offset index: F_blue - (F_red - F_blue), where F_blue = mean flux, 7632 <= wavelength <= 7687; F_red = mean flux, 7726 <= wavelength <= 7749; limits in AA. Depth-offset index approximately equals 15.6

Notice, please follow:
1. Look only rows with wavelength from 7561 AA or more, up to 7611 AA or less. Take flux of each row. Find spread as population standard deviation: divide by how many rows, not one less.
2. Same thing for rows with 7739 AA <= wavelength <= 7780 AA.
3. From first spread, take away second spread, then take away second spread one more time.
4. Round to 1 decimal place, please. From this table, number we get -1.0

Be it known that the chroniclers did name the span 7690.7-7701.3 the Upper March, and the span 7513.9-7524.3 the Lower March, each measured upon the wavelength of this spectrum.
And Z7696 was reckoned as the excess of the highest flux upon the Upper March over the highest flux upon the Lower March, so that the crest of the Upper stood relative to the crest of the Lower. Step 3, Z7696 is -1.2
